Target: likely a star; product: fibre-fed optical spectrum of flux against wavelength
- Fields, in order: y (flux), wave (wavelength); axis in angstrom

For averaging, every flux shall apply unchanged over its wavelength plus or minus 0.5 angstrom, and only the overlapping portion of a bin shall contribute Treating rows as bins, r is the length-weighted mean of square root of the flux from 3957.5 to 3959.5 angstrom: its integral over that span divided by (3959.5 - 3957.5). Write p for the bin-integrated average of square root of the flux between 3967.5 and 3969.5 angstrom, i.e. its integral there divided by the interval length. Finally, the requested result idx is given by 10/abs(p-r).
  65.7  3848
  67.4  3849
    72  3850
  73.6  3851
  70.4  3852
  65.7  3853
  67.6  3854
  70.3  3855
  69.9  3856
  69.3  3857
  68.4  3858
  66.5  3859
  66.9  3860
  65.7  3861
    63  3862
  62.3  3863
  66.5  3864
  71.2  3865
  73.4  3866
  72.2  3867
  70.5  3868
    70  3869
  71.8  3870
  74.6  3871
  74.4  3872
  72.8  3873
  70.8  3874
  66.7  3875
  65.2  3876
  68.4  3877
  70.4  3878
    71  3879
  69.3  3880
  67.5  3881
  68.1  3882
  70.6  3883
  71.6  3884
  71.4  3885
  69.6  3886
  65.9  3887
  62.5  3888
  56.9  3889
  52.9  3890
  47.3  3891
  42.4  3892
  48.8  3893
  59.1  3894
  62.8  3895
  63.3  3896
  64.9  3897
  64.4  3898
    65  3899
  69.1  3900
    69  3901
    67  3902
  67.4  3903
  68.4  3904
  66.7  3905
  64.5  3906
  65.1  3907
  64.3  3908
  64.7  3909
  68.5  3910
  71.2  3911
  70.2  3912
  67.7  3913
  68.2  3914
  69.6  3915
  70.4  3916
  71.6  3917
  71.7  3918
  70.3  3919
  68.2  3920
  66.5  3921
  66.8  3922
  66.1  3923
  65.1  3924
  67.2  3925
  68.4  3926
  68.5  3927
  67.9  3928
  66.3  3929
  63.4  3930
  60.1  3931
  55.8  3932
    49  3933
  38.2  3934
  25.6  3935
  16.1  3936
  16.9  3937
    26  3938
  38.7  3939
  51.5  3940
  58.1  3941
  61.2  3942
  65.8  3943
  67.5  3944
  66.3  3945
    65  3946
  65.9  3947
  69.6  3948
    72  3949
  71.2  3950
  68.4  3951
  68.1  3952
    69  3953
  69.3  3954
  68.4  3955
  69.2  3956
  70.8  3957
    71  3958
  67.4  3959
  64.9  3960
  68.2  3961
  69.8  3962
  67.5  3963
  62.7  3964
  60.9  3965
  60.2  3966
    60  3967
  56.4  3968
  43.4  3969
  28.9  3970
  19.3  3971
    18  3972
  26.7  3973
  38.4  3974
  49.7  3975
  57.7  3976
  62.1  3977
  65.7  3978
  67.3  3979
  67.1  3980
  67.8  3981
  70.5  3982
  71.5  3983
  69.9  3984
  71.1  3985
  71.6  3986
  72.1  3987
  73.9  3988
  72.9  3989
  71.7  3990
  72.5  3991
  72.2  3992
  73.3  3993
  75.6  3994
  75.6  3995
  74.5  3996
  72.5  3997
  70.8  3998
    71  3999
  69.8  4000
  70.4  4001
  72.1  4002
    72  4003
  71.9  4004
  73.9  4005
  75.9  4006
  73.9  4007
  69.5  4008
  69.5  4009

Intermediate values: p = 7.05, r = 8.3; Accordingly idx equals 8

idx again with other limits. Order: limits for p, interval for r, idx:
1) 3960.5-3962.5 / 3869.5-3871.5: 40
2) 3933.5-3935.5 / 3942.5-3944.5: 4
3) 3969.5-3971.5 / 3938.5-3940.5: 6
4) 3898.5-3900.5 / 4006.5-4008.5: 36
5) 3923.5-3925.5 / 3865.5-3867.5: 25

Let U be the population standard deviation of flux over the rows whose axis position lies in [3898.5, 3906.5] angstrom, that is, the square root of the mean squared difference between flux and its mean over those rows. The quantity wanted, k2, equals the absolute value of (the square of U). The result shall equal 2.6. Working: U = 1.6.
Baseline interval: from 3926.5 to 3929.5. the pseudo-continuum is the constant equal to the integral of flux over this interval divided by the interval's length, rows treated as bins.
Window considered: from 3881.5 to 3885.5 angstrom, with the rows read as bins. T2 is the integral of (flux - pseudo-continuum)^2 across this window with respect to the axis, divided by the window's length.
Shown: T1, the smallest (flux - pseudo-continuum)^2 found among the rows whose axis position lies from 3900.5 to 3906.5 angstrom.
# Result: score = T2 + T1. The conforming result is 10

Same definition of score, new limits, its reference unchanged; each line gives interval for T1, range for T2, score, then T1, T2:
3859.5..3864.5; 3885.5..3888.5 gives 11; 0.4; 11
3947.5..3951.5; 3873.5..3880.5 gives 6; 0.7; 6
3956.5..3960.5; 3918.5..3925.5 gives 3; 0.0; 3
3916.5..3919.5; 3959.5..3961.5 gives 11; 7.5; 4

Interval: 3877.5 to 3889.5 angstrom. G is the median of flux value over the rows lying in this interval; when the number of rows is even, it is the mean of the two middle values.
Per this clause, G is 69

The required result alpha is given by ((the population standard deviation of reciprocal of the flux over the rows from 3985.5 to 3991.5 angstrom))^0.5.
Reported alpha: 0.01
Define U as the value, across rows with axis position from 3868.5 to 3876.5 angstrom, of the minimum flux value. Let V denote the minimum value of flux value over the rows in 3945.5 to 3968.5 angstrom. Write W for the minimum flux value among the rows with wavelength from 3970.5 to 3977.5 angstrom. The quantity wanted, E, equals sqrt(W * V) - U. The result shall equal -33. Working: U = 65.2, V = 56.4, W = 18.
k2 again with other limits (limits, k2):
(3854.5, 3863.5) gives 7.4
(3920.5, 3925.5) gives 0.5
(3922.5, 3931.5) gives 6.6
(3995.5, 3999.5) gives 2.2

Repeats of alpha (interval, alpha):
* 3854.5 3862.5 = 0.02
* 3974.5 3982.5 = 0.04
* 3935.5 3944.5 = 0.13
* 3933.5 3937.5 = 0.12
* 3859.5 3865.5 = 0.03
